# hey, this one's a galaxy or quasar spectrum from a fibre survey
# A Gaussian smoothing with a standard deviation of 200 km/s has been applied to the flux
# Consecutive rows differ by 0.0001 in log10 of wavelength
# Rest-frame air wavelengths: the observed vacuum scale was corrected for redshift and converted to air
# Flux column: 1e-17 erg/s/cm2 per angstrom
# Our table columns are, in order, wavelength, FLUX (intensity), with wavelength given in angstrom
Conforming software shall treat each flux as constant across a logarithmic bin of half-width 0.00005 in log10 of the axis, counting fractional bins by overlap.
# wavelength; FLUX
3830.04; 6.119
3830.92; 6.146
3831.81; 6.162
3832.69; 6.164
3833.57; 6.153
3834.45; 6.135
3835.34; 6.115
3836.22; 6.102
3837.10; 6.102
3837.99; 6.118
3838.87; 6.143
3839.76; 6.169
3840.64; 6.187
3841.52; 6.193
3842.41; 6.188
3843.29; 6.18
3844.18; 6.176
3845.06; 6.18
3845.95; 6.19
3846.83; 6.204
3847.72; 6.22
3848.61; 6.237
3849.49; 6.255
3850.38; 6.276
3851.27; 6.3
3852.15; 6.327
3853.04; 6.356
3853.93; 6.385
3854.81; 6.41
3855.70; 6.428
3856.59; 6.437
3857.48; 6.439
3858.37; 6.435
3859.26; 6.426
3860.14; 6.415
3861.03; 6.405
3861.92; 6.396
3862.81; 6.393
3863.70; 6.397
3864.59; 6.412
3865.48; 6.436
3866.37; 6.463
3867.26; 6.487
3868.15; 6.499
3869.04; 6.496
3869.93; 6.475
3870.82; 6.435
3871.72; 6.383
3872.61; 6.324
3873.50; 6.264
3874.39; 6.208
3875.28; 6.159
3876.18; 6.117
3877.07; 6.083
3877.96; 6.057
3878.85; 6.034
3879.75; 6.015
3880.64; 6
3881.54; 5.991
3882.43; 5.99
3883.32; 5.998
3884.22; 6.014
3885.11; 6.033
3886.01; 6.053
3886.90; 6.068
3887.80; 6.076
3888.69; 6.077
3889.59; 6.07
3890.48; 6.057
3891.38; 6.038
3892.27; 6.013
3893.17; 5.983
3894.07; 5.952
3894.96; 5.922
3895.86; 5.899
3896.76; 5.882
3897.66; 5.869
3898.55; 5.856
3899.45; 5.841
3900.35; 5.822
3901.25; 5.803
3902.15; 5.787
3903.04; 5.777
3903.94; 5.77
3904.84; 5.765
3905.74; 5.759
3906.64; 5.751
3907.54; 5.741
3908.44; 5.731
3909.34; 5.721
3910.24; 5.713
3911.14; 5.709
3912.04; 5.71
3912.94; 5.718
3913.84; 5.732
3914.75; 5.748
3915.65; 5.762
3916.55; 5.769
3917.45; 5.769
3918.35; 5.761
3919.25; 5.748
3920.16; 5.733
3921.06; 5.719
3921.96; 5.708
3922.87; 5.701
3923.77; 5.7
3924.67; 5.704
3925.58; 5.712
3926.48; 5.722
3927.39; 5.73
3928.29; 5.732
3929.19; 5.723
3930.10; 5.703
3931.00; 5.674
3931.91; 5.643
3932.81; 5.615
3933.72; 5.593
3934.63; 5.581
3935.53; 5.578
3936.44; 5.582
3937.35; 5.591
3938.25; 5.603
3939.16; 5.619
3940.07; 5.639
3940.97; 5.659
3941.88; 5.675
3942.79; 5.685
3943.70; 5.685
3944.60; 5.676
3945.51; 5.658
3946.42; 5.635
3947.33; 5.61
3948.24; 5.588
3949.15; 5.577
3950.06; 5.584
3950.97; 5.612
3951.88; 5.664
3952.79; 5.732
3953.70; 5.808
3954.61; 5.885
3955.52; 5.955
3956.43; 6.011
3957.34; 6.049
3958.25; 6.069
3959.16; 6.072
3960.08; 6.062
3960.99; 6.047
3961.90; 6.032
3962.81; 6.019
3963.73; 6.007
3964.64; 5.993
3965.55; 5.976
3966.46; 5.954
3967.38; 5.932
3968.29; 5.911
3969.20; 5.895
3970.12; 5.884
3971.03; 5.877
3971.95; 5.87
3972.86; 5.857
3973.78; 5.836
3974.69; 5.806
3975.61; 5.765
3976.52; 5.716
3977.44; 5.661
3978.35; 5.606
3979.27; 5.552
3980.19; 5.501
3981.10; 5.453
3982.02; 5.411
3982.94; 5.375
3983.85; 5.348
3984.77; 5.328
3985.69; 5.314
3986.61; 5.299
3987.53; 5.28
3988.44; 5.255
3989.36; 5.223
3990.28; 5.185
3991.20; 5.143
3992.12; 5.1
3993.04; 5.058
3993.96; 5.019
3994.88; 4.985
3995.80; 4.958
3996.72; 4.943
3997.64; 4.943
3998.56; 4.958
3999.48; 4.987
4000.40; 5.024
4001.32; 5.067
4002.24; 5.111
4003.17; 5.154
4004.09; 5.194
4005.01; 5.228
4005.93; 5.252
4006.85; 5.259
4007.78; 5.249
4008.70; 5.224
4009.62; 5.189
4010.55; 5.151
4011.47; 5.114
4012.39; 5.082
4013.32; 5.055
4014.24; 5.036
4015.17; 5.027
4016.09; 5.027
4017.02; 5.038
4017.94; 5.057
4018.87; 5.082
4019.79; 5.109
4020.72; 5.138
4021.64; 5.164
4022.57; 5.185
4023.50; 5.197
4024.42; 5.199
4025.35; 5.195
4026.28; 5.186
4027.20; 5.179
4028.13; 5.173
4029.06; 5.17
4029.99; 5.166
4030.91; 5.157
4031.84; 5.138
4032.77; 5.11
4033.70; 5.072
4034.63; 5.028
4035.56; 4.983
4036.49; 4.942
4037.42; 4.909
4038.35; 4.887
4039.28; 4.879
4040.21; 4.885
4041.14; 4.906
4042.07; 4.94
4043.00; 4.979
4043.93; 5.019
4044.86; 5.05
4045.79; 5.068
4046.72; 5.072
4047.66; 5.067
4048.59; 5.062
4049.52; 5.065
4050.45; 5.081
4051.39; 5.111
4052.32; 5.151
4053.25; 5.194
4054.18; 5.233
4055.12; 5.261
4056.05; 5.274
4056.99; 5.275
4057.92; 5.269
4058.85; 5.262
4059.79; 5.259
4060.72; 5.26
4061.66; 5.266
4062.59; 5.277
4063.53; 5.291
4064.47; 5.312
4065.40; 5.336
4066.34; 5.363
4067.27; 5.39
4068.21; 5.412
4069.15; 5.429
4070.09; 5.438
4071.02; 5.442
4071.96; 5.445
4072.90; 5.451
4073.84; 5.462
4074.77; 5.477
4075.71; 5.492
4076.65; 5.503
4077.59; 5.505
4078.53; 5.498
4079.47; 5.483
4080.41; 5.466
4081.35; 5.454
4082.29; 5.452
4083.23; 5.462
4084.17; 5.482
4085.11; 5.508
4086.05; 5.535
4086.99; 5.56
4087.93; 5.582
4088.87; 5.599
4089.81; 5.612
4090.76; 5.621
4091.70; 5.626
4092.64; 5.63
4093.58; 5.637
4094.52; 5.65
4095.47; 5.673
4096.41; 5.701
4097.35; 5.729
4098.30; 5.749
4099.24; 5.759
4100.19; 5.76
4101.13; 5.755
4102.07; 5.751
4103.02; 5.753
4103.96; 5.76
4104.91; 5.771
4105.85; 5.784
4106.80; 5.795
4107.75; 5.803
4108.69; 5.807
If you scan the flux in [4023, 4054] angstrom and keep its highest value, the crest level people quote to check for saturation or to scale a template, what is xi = 5.199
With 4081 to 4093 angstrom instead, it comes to 5.63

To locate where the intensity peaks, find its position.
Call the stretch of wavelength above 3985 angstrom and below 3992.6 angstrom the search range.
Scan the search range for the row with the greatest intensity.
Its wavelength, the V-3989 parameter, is 3985.69 angstrom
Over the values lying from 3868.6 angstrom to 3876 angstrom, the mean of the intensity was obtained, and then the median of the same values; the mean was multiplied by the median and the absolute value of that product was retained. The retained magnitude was 40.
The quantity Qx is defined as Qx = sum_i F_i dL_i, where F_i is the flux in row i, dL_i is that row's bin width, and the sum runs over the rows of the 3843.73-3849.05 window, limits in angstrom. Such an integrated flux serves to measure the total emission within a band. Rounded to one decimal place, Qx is 33.0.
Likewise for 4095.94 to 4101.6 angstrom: 32.5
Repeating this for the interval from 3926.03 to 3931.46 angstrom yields 31.0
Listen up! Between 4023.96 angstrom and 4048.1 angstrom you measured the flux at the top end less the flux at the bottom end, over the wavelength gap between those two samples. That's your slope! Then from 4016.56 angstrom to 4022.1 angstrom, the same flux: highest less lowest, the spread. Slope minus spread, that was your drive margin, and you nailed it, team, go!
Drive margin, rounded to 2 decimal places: -0.13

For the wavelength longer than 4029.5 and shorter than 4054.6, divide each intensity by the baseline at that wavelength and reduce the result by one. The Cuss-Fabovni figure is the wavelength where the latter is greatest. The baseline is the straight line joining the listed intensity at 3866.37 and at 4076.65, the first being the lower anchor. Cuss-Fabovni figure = 4054.18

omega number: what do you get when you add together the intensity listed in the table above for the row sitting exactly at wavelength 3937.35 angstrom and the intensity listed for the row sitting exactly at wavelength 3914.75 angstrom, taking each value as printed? 11.3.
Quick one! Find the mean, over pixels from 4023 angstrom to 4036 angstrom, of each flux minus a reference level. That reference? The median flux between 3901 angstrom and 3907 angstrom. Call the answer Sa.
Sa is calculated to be -0.63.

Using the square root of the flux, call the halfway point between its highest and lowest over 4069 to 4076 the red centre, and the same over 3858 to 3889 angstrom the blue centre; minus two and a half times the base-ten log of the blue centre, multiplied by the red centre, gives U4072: -2.32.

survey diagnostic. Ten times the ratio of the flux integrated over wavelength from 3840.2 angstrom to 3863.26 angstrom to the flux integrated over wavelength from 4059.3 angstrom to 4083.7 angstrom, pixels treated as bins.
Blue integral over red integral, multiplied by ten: 11.0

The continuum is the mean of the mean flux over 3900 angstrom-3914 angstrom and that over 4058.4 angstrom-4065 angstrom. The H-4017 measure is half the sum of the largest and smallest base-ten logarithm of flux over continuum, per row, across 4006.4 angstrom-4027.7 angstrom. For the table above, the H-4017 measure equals -0.03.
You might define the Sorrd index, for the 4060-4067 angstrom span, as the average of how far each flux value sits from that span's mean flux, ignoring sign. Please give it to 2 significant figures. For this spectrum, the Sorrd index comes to 0.031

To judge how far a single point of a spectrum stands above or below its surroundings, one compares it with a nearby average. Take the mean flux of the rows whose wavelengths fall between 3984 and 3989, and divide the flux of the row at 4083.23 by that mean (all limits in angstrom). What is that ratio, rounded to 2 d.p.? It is 1.03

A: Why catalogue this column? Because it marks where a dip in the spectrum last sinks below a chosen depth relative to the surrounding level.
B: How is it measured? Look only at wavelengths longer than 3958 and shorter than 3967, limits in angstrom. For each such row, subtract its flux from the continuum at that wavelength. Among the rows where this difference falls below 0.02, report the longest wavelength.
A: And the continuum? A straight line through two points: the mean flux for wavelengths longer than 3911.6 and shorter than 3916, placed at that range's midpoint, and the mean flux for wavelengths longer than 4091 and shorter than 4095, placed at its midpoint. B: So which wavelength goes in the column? 3966.46 angstrom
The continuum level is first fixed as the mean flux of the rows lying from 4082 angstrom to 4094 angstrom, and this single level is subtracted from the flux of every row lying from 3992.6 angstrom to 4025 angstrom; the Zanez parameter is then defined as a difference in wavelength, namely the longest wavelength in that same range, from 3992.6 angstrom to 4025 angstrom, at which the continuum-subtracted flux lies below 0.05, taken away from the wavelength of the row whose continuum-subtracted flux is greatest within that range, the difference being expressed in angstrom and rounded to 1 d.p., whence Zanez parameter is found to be -17.6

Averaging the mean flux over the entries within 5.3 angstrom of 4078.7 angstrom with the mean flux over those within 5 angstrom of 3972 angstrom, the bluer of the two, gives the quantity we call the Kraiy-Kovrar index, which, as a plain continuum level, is 5.7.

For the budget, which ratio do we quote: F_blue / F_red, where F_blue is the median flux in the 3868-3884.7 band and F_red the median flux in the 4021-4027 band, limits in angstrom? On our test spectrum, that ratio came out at 1.18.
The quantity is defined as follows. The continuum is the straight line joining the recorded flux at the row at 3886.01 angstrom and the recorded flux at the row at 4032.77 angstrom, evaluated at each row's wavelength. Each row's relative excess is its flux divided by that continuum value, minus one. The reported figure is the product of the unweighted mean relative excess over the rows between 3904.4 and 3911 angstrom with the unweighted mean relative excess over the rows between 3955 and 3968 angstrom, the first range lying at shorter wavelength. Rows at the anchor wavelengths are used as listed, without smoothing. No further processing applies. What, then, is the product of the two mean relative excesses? -0.0024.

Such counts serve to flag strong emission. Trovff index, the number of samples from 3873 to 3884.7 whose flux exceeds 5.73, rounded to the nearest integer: 13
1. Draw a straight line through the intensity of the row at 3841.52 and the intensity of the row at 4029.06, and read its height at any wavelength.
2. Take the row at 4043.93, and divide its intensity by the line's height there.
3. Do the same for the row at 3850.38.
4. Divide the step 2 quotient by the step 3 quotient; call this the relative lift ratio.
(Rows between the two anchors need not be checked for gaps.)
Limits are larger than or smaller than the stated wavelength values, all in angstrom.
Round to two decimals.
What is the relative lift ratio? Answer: 0.97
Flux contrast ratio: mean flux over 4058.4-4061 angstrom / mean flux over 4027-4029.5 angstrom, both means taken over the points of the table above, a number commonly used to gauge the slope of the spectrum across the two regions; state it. 1.02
